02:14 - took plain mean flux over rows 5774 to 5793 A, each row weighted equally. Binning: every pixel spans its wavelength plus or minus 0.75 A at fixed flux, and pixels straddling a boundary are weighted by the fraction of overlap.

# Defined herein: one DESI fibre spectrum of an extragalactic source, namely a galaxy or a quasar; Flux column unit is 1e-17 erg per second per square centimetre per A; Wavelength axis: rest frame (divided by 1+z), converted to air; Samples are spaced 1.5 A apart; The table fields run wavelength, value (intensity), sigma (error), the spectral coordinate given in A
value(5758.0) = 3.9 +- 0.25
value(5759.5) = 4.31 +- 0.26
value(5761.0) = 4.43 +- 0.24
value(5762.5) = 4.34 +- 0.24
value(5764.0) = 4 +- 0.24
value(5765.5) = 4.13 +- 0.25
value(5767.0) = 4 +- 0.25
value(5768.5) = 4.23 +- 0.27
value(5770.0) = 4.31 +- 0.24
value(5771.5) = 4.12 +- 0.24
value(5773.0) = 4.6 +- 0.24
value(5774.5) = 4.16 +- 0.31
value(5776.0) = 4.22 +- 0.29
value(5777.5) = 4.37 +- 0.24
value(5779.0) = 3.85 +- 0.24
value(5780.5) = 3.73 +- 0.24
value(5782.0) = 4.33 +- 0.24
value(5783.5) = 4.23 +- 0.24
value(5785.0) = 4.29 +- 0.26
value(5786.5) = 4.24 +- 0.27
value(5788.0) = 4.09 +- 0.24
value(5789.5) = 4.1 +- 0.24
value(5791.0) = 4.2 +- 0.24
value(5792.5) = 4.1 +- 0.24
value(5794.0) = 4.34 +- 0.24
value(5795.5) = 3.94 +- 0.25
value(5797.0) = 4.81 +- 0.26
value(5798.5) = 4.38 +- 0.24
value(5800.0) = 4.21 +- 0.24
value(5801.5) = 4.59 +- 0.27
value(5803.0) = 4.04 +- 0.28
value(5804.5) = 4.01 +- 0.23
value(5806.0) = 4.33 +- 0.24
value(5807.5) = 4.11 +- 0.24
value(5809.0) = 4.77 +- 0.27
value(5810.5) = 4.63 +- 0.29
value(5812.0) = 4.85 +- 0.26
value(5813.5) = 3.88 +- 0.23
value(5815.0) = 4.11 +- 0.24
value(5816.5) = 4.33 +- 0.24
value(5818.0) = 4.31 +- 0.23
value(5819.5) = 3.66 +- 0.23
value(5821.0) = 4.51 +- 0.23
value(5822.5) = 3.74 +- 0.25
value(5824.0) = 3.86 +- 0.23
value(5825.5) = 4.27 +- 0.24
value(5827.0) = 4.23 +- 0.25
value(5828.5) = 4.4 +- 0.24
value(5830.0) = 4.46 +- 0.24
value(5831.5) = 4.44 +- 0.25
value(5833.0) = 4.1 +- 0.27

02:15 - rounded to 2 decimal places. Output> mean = 4.15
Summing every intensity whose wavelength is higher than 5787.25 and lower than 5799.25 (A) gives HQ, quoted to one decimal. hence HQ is 34.0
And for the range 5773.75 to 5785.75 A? 33.2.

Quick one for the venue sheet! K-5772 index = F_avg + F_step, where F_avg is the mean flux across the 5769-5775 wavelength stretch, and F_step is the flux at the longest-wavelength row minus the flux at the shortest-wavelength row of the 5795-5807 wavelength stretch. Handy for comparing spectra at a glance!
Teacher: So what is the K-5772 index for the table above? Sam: 4.69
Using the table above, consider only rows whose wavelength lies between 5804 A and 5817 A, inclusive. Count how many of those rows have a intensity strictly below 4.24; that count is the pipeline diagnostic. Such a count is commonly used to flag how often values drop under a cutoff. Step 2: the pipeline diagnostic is 4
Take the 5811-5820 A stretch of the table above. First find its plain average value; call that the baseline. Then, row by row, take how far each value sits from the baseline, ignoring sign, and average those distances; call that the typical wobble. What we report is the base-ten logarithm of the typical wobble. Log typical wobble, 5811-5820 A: -0.51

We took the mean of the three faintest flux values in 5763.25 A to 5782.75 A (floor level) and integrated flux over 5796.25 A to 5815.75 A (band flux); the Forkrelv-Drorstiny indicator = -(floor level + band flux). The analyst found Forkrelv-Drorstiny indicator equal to -88.9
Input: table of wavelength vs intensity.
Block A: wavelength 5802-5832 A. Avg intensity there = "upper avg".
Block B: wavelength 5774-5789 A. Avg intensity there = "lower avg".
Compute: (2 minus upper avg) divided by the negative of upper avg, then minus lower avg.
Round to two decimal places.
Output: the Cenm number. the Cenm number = -3.62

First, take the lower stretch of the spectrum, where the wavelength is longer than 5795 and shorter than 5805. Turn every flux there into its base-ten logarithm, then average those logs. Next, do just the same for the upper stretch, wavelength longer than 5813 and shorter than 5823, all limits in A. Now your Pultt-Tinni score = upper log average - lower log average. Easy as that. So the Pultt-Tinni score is -0.022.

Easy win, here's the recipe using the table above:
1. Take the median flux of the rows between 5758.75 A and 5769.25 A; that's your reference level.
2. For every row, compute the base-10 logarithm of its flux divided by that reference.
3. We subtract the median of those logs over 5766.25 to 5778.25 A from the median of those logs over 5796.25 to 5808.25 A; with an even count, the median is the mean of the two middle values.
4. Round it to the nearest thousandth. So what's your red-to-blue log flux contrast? 0.005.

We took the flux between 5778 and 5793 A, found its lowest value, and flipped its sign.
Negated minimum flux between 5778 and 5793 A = -3.73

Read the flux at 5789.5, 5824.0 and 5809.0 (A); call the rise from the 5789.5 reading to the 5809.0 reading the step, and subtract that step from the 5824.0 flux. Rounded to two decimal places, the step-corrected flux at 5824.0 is 3.19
